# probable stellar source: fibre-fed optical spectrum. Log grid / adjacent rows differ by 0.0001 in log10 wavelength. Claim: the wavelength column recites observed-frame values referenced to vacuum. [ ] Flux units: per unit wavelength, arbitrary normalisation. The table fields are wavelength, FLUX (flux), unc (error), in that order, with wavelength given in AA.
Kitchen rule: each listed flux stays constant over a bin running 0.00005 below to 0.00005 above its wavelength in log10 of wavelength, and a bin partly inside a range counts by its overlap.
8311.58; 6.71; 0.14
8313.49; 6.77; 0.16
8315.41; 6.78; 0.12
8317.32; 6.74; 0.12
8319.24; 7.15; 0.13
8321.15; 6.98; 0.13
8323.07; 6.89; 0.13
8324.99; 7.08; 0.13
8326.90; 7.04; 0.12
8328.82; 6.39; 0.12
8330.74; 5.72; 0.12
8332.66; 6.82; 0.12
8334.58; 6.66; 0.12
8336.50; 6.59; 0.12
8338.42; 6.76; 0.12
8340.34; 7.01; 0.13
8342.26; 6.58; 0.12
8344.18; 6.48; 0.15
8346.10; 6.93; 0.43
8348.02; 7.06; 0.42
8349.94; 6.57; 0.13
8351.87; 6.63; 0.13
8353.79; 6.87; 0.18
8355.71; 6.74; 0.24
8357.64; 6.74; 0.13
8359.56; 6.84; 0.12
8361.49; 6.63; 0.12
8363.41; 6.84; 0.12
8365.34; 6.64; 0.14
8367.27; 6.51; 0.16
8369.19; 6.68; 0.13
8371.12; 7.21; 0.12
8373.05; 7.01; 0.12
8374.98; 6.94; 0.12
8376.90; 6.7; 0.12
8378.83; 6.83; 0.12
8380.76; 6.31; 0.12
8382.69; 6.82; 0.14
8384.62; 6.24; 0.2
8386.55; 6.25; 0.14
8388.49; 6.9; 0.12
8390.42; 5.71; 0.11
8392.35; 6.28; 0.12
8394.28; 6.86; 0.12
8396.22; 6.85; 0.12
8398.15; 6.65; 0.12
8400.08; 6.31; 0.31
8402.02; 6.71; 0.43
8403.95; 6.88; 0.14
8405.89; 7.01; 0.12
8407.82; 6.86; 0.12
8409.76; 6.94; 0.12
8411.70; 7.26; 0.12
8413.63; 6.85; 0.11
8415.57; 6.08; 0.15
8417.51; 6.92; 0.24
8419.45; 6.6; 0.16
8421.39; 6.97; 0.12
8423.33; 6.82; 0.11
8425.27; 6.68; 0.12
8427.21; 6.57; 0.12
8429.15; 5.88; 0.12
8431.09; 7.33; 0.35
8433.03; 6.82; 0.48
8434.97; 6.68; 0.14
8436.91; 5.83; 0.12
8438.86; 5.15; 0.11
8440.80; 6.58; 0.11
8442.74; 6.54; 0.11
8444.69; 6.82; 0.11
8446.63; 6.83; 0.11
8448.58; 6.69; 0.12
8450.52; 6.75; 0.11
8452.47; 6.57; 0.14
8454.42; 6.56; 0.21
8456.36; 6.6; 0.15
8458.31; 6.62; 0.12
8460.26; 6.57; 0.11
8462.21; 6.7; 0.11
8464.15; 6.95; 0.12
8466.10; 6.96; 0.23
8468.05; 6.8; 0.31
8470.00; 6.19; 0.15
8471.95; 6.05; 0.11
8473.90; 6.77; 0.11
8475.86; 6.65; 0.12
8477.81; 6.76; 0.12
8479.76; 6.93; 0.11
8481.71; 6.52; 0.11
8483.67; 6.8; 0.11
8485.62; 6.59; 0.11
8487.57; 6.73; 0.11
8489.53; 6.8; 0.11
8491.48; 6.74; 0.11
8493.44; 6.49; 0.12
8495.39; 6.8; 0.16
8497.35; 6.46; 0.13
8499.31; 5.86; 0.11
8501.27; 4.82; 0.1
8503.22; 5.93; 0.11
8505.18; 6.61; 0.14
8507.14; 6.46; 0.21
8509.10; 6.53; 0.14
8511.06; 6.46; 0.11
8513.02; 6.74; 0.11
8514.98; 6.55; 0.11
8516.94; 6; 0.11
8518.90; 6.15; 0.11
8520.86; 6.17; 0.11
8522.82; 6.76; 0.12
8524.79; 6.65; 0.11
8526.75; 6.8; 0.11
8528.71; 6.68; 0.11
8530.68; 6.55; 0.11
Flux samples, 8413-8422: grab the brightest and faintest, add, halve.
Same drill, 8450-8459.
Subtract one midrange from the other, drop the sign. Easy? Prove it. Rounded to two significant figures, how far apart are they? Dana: 0.13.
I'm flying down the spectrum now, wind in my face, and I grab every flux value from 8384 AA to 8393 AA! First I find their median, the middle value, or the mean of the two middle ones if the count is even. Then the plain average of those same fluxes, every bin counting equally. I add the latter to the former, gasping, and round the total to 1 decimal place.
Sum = 12.5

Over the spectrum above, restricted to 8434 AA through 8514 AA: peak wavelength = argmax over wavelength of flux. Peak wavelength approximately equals 8466.10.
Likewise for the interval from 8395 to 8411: 8405.89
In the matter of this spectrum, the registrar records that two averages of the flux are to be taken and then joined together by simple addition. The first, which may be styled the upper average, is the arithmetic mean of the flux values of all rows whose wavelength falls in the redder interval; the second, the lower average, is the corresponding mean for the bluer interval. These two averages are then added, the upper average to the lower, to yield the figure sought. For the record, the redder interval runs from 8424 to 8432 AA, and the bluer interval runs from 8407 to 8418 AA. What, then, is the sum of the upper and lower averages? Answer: 13.4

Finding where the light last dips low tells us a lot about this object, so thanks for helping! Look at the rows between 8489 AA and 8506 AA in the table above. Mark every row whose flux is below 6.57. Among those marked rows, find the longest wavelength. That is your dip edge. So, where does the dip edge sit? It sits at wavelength 8503.22 AA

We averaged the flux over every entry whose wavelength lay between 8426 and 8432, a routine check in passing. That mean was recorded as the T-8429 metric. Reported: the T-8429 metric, 6.59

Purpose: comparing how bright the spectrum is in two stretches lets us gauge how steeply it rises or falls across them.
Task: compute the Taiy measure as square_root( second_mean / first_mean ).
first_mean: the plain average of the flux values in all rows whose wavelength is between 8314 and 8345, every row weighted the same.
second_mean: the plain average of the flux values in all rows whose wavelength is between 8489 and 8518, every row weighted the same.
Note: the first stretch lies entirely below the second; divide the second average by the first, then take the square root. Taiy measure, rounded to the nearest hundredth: 0.97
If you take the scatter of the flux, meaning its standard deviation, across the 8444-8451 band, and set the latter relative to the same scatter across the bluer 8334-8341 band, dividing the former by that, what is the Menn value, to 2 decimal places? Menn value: 0.36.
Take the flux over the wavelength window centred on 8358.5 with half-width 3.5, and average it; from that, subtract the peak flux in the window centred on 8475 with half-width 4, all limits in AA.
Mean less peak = -0.03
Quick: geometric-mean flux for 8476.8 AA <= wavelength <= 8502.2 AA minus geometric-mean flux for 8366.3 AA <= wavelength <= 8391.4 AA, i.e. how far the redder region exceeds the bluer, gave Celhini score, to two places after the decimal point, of -0.15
